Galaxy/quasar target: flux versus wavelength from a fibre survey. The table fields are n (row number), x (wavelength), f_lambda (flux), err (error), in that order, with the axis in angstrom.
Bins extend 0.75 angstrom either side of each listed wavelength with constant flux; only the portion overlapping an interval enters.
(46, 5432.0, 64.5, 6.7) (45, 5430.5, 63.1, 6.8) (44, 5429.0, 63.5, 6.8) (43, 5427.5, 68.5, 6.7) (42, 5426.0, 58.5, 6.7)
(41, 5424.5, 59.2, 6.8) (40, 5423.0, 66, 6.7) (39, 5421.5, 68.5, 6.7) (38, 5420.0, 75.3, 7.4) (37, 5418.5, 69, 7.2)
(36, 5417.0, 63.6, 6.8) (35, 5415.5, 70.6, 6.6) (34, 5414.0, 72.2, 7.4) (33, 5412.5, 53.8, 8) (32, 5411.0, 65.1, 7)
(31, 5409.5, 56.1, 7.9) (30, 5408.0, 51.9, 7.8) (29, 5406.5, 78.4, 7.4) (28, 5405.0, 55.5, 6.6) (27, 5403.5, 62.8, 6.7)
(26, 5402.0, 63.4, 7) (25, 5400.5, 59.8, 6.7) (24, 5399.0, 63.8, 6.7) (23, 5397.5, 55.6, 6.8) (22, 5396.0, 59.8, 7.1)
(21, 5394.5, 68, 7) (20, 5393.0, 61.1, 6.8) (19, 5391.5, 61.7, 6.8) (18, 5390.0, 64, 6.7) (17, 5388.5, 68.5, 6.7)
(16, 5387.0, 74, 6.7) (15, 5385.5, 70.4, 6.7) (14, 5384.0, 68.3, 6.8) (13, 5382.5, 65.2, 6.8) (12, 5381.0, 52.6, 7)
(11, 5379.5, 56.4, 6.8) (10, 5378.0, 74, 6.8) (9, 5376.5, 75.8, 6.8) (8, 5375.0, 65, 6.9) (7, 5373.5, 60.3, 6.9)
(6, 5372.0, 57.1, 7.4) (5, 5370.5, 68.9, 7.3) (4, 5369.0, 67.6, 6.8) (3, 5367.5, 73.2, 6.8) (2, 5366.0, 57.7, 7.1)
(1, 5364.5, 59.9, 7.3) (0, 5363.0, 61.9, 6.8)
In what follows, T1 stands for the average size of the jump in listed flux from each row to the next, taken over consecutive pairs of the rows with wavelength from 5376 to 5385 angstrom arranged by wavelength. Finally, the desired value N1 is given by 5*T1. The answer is 39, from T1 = 7.8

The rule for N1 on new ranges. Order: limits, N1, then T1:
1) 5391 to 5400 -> 28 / 5.6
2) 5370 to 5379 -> 32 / 6.5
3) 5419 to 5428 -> 27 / 5.4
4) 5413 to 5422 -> 27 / 5.4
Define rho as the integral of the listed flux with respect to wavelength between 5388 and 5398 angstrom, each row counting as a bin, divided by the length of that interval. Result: 63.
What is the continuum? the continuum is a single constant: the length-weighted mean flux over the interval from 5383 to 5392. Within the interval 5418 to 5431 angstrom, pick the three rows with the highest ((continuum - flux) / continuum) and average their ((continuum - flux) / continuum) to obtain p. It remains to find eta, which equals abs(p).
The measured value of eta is 0.11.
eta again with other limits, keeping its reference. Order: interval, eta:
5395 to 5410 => 0.20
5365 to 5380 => 0.16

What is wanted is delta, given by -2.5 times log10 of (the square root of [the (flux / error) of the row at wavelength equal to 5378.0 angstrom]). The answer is -1.30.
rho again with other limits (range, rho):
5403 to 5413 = 61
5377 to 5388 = 66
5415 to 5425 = 68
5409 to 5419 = 64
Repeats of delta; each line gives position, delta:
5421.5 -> -1.26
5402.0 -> -1.20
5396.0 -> -1.16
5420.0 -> -1.26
